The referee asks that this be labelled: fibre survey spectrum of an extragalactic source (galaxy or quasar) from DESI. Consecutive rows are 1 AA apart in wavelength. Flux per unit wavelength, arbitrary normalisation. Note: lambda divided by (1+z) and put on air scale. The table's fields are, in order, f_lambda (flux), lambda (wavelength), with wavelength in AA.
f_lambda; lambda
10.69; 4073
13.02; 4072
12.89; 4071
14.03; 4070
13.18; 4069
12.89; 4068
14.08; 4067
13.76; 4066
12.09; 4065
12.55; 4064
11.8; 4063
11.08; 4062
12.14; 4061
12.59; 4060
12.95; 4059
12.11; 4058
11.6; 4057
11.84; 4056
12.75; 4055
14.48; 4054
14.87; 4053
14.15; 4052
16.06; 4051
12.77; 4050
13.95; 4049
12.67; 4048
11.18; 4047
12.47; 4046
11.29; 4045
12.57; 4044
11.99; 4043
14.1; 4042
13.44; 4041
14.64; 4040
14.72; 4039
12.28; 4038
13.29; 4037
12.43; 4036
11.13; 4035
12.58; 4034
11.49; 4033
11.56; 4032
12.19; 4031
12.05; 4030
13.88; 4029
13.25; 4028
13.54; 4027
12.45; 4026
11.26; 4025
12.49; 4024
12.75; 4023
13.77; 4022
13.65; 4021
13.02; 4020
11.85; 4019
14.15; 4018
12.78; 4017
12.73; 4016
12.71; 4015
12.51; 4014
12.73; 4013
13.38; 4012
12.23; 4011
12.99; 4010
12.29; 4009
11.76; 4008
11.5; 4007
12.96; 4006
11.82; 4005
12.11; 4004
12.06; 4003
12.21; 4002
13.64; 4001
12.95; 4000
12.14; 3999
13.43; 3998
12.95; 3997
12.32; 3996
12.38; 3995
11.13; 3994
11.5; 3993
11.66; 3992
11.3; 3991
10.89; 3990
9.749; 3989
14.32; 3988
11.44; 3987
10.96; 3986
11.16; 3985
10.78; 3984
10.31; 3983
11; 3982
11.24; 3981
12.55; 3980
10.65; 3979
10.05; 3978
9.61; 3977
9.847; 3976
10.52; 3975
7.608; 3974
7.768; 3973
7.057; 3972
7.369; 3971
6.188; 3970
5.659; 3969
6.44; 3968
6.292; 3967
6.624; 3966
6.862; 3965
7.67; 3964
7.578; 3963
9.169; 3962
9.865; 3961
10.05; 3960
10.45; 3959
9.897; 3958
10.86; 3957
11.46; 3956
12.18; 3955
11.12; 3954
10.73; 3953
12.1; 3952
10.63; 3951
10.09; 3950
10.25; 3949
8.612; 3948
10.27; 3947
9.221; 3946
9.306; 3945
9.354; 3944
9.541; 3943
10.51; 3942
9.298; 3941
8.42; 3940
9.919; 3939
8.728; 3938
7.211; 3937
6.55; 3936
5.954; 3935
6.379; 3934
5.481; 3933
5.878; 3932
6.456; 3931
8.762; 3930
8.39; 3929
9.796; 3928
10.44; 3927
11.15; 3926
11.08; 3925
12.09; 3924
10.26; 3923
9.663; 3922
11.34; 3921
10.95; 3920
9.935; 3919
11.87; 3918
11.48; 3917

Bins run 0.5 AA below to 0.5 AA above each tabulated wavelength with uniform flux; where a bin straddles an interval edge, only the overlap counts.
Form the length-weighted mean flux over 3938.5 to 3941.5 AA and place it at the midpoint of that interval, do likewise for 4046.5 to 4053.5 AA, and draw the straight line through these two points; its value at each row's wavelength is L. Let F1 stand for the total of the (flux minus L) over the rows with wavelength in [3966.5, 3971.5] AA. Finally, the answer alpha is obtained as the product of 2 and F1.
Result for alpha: -40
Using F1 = -20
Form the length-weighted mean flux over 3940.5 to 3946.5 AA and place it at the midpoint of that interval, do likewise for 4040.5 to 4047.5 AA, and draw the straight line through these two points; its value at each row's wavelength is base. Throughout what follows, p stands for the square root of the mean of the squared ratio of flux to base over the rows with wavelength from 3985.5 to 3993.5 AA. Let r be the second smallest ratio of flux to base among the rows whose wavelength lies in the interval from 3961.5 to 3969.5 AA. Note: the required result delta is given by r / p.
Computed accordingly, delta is 0.58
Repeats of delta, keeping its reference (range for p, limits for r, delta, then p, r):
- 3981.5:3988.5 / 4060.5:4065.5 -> 0.85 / 1.07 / 0.91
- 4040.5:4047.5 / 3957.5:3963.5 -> 0.91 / 1.00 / 0.91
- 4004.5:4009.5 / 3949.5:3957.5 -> 1.03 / 1.06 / 1.09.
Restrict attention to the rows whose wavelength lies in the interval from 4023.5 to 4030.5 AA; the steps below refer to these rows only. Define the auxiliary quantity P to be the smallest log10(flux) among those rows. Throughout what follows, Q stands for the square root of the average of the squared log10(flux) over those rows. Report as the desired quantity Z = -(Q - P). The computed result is -0.05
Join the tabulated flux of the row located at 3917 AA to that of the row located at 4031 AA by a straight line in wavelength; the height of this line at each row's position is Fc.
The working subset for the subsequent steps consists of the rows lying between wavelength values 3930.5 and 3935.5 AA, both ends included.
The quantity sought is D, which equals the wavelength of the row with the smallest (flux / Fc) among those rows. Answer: 3933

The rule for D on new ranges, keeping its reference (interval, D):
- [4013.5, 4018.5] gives 4014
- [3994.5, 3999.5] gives 3999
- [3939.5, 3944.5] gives 3940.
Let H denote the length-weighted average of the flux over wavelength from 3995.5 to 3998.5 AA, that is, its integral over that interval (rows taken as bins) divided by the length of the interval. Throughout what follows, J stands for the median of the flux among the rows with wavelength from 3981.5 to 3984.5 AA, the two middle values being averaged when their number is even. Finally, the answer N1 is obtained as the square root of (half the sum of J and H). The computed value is 3.44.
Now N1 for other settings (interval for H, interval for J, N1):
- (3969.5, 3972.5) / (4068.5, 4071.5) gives 3.17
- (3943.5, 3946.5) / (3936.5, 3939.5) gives 3.00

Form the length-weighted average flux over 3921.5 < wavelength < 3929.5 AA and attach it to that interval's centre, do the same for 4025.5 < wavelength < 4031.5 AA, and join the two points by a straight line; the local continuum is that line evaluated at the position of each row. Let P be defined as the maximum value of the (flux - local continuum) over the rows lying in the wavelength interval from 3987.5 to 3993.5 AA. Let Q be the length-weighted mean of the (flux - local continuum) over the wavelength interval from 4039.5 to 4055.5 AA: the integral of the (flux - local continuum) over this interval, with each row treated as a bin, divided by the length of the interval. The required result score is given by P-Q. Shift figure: 2.4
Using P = 2.4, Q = 0.0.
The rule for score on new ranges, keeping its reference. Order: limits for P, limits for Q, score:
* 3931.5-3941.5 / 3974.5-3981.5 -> 0.2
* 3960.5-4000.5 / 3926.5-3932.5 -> 4.6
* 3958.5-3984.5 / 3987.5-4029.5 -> 0.7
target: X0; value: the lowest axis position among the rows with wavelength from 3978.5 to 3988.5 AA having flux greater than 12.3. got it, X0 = 3980 AA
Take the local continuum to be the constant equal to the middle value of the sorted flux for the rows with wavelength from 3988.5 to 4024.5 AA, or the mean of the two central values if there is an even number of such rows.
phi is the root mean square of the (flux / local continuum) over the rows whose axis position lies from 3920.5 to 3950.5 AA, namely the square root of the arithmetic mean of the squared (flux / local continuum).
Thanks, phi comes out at 0.74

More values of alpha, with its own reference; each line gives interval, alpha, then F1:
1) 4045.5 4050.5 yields -10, -5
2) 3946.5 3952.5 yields 9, 4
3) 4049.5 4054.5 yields 7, 4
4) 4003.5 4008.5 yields 1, 1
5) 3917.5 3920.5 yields 15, 8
